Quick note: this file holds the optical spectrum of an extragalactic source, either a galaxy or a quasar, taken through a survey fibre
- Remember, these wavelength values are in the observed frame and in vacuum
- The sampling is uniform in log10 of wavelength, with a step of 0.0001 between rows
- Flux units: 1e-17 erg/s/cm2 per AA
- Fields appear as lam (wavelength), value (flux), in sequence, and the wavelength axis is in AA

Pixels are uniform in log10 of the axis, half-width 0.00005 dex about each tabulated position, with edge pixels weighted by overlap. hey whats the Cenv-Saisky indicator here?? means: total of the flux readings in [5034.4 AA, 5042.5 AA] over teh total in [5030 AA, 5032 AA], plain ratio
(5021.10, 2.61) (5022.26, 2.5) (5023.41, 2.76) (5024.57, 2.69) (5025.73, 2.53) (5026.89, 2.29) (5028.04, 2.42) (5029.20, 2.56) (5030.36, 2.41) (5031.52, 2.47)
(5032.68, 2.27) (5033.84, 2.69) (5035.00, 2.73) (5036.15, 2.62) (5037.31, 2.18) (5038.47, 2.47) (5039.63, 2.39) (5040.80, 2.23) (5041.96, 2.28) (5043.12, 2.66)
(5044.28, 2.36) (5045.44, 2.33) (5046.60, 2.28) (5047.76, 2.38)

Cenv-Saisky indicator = 3.5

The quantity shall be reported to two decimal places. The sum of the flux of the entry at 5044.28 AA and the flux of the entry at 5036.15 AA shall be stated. 4.98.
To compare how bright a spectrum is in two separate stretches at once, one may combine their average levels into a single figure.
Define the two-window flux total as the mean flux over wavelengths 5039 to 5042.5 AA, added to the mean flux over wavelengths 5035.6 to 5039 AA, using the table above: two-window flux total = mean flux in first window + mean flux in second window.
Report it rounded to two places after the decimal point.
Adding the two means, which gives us 4.72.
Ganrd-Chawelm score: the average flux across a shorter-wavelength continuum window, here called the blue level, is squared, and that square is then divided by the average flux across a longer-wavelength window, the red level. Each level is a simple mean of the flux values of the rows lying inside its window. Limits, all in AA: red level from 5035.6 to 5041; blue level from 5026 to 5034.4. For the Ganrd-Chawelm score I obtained 2.51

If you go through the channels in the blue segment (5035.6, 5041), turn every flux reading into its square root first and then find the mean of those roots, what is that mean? 1.54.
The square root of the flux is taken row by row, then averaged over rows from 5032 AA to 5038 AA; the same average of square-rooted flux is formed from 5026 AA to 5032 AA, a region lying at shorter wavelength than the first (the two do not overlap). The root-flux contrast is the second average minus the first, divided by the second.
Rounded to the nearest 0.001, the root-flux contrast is -0.013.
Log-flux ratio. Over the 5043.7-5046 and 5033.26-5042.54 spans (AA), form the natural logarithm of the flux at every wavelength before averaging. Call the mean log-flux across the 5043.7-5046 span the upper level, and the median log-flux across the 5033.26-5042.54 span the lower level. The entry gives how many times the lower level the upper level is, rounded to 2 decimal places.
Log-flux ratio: 0.96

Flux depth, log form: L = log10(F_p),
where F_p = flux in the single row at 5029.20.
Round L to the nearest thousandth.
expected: 0.408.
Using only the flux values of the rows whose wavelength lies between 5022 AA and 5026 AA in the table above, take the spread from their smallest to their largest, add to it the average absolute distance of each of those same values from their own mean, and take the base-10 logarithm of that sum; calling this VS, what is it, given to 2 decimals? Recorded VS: -0.44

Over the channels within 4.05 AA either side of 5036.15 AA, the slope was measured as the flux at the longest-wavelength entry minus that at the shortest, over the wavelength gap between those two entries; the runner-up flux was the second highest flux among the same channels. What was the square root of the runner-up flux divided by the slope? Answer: 12.5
